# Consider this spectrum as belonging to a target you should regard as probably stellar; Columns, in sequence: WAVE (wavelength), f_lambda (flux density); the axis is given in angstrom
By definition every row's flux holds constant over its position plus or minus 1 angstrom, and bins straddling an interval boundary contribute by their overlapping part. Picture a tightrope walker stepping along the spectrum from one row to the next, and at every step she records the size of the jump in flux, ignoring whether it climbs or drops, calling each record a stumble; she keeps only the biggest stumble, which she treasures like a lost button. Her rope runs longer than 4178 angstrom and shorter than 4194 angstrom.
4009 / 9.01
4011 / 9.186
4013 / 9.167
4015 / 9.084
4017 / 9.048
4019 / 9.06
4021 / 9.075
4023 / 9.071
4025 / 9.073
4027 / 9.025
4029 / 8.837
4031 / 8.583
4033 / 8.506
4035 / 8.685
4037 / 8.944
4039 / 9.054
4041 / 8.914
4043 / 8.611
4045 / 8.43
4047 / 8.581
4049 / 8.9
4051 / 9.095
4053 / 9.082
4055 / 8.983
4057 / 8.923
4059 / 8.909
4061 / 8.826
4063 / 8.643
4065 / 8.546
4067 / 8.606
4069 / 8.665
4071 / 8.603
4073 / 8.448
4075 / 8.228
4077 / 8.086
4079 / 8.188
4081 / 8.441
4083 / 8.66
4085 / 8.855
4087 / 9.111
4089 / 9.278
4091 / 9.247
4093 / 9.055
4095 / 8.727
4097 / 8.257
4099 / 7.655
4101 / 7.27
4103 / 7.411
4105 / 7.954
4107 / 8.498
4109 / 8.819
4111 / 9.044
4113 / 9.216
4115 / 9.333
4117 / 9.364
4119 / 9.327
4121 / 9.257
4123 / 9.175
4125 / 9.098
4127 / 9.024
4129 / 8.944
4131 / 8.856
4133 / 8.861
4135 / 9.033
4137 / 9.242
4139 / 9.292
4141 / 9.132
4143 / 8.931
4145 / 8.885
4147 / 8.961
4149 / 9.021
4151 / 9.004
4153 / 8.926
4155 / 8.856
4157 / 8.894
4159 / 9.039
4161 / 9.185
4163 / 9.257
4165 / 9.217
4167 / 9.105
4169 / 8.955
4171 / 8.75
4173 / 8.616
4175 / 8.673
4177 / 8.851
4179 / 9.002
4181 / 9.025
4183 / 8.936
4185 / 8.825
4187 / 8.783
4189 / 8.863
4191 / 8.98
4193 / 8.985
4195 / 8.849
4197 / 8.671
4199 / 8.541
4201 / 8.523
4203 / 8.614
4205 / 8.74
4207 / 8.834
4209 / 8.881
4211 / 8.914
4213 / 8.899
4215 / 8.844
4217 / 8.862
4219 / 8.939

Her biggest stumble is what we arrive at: 0.117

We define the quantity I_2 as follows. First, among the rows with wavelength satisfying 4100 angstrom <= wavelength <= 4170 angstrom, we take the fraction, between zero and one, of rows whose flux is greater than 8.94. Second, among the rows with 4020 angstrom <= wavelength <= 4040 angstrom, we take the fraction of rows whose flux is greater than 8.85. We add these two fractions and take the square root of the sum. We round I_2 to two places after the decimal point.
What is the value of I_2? 1.12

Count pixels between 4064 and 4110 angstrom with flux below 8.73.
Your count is 17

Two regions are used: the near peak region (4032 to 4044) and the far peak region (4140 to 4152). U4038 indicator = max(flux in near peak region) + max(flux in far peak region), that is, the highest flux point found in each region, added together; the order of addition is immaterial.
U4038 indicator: 18.2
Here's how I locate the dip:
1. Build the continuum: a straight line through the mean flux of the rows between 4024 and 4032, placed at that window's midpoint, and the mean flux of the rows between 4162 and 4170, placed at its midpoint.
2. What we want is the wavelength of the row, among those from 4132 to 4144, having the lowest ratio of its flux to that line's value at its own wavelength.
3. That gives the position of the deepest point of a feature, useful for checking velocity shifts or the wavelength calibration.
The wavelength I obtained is 4133 angstrom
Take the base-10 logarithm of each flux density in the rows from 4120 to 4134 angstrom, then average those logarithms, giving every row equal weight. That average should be 0.956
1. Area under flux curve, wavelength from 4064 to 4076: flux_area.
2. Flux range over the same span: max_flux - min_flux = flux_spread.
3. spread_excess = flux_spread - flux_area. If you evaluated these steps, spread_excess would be -102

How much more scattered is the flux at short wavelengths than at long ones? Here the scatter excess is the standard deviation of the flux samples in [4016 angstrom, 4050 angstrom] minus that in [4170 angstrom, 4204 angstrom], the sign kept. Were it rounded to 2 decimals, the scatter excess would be 0.06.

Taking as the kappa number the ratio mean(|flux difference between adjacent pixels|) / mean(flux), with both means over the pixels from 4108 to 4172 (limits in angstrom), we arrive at 0.0111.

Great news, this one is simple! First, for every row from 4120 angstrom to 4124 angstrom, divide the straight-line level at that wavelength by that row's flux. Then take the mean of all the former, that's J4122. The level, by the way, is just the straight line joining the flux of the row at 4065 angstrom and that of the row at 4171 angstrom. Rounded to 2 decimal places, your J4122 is 0.94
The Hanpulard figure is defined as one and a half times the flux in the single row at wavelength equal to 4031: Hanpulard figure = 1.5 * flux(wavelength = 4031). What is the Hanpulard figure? 12.9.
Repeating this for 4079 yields 12.3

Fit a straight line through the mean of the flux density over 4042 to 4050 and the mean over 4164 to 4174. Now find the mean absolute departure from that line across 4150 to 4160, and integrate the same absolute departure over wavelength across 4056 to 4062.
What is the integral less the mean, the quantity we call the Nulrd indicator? 1.3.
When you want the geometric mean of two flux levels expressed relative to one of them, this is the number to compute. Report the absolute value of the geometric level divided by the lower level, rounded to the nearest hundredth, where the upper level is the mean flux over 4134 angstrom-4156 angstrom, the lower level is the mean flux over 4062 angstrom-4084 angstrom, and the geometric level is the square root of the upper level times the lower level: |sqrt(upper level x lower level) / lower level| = 1.03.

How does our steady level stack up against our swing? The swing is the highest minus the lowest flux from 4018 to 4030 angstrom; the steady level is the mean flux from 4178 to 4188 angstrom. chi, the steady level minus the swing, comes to 8.68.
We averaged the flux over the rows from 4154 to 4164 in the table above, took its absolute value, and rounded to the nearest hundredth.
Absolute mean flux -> 9.05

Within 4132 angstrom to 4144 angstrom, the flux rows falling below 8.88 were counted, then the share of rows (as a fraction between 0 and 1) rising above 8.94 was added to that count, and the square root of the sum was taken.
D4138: 1.3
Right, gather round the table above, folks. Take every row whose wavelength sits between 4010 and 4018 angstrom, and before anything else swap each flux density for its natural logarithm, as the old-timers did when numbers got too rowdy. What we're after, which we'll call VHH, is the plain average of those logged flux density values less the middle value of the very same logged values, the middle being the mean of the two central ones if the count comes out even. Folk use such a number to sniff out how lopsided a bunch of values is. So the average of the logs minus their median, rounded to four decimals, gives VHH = -0.0005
